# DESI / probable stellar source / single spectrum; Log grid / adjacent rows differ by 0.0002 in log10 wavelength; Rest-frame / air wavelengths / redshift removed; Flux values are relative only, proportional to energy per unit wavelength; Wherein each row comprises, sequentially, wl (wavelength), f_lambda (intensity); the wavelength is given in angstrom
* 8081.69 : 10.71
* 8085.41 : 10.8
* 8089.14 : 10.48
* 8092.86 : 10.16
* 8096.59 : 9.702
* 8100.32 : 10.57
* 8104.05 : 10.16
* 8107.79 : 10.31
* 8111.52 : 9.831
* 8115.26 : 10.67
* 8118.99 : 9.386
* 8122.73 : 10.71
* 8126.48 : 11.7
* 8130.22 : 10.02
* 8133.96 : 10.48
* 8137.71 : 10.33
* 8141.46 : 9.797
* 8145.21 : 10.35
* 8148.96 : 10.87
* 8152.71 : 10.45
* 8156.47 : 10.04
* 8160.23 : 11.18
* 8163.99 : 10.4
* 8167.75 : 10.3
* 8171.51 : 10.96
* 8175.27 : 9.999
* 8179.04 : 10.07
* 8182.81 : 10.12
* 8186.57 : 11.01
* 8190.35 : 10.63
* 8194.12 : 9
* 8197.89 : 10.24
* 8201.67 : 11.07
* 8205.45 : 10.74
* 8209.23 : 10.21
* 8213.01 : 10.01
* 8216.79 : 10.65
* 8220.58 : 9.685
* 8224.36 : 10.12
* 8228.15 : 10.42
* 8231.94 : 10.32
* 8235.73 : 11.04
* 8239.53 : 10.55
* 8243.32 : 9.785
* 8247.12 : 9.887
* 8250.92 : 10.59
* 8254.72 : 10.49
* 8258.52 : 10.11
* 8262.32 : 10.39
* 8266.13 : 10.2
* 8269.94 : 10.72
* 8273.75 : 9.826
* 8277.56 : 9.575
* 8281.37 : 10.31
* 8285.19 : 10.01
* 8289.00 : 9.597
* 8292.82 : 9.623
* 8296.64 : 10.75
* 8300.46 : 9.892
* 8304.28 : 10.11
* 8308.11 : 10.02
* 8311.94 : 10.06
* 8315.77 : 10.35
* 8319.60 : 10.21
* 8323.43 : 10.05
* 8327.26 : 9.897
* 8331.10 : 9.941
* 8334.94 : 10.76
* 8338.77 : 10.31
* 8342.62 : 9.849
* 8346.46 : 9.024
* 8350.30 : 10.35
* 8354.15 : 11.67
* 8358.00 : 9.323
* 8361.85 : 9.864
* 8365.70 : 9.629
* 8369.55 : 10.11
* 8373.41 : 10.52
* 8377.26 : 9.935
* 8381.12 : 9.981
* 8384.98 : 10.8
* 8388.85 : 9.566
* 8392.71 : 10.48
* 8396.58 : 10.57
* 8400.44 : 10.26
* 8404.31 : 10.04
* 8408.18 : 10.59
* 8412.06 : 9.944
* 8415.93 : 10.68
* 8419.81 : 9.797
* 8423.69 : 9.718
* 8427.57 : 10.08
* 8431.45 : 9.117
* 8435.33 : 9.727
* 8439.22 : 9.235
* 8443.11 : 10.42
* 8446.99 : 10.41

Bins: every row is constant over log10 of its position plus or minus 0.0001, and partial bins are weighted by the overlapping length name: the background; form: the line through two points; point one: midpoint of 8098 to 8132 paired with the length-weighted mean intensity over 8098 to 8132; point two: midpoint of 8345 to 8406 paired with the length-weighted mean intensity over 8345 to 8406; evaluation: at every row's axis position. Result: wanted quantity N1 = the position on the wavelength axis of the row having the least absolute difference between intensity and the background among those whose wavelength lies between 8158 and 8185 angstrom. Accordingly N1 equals 8167.75 angstrom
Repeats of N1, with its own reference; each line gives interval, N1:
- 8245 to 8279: 8266.13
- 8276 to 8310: 8281.37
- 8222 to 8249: 8231.94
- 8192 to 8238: 8197.89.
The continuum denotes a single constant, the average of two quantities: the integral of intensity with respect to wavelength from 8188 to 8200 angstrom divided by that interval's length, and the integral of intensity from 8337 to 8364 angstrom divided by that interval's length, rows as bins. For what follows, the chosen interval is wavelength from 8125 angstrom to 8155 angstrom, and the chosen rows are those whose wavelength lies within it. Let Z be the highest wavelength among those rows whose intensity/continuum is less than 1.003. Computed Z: 8141.46 angstrom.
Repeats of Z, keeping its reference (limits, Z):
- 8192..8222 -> 8220.58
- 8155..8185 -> 8175.27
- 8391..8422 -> 8419.81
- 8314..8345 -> 8342.62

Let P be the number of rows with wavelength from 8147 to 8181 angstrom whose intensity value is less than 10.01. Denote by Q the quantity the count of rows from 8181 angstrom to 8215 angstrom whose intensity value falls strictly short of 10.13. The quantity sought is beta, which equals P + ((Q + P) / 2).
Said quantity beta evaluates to 3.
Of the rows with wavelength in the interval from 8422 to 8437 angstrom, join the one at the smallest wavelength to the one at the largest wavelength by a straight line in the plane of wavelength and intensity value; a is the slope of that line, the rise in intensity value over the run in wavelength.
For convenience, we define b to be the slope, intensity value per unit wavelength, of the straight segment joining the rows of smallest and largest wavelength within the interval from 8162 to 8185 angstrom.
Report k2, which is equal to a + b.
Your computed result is -0.01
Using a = 0.001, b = -0.01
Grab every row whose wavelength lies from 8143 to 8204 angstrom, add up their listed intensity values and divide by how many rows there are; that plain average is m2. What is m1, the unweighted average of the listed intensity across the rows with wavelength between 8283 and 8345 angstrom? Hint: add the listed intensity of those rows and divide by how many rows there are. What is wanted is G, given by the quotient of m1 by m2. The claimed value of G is 0.968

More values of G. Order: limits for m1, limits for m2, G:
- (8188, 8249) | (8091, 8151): 0.996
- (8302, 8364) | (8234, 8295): 0.994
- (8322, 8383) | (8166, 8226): 0.978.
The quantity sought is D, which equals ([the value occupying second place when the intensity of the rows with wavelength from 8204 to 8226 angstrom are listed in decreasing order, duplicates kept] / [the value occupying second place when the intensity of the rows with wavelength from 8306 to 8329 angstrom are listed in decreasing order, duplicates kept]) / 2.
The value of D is 0.52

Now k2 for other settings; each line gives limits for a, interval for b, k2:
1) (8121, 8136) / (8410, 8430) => -0.01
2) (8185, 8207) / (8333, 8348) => -0.16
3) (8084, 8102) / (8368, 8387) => 0.03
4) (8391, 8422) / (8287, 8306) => 0.01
